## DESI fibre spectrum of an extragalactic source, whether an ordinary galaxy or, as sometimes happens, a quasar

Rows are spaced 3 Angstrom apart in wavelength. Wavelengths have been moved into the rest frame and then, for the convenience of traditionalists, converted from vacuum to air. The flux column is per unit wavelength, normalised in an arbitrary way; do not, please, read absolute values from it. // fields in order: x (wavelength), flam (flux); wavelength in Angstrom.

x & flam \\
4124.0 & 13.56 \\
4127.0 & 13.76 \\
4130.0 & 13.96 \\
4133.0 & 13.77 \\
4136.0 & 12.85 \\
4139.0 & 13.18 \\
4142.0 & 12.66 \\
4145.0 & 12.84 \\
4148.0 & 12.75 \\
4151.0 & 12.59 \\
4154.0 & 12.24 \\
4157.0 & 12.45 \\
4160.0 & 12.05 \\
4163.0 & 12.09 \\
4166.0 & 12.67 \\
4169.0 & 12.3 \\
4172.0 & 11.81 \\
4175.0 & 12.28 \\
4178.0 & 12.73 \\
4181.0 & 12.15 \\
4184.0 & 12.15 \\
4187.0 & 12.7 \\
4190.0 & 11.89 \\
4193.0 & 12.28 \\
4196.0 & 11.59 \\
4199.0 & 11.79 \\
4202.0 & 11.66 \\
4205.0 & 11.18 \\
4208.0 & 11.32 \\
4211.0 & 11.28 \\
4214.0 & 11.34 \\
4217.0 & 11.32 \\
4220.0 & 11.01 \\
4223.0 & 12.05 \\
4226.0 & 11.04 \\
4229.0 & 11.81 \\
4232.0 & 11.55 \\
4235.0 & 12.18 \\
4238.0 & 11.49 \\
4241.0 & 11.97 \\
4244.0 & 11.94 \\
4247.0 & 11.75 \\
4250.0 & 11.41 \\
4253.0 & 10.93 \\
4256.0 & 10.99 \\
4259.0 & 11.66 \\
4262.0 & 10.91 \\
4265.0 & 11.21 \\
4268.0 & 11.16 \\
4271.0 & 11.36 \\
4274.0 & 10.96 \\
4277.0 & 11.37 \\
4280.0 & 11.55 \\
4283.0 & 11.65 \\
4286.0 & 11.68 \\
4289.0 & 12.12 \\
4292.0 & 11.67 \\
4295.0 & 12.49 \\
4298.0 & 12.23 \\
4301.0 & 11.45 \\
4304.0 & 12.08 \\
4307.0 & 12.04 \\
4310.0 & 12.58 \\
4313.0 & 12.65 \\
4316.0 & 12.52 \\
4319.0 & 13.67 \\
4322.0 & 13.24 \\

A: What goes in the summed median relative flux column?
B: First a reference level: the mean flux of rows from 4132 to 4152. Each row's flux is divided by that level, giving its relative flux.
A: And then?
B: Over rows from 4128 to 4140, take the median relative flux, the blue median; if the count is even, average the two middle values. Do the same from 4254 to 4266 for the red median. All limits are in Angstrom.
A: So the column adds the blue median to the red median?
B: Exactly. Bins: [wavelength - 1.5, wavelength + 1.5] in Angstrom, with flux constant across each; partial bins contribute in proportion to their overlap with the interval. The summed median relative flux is 1.90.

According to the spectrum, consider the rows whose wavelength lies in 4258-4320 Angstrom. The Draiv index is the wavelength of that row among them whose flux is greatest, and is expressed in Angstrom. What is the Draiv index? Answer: 4319.0 Angstrom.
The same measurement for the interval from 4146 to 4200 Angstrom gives 4148.0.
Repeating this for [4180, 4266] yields 4187.0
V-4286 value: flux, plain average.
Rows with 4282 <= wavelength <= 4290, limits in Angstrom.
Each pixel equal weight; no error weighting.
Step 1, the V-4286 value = 11.8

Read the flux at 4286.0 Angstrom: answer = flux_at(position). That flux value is 11.68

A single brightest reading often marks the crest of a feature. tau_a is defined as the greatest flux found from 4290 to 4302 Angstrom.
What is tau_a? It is 12.49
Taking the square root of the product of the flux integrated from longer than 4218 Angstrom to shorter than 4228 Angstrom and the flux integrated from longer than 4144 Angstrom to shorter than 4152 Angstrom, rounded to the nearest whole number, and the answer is 108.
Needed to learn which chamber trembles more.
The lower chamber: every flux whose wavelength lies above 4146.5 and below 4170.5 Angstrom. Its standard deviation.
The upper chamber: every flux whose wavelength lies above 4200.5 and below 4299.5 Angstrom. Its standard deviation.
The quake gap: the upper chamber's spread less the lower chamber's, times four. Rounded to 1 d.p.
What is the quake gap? 0.6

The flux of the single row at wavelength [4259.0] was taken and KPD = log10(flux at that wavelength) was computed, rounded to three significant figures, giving 1.07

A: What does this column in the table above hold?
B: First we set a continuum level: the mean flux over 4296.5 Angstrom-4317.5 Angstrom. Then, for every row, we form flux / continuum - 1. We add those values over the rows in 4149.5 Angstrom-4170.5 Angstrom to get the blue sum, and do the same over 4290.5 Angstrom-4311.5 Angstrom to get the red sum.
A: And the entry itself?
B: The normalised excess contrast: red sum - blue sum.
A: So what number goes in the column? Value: -0.15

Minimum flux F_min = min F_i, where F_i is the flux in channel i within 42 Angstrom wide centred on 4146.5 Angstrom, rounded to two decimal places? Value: 12.05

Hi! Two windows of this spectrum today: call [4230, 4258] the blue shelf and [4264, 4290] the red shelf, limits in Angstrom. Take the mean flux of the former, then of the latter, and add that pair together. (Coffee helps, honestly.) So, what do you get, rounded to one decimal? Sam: 23.0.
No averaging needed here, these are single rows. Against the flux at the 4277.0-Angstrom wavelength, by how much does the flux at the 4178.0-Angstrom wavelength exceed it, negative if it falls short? 1.36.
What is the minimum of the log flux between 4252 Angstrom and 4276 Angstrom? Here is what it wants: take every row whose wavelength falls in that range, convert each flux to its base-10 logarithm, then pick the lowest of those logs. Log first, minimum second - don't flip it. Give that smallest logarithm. 1.038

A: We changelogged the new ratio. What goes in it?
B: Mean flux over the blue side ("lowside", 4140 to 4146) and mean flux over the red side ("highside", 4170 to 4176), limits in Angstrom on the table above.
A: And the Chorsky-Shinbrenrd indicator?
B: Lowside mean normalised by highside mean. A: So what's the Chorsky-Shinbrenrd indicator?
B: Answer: 1.06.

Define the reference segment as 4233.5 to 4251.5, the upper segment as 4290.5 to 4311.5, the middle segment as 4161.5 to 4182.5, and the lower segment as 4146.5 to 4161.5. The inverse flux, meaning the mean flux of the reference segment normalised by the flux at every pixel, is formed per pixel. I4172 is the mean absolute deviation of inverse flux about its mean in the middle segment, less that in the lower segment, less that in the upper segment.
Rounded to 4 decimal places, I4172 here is -0.0233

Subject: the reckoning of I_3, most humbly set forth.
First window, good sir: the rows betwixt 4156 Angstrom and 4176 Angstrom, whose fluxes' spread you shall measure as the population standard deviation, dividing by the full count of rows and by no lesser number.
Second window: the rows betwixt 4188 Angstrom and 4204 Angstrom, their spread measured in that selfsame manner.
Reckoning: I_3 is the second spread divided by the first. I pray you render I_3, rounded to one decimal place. 0.9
